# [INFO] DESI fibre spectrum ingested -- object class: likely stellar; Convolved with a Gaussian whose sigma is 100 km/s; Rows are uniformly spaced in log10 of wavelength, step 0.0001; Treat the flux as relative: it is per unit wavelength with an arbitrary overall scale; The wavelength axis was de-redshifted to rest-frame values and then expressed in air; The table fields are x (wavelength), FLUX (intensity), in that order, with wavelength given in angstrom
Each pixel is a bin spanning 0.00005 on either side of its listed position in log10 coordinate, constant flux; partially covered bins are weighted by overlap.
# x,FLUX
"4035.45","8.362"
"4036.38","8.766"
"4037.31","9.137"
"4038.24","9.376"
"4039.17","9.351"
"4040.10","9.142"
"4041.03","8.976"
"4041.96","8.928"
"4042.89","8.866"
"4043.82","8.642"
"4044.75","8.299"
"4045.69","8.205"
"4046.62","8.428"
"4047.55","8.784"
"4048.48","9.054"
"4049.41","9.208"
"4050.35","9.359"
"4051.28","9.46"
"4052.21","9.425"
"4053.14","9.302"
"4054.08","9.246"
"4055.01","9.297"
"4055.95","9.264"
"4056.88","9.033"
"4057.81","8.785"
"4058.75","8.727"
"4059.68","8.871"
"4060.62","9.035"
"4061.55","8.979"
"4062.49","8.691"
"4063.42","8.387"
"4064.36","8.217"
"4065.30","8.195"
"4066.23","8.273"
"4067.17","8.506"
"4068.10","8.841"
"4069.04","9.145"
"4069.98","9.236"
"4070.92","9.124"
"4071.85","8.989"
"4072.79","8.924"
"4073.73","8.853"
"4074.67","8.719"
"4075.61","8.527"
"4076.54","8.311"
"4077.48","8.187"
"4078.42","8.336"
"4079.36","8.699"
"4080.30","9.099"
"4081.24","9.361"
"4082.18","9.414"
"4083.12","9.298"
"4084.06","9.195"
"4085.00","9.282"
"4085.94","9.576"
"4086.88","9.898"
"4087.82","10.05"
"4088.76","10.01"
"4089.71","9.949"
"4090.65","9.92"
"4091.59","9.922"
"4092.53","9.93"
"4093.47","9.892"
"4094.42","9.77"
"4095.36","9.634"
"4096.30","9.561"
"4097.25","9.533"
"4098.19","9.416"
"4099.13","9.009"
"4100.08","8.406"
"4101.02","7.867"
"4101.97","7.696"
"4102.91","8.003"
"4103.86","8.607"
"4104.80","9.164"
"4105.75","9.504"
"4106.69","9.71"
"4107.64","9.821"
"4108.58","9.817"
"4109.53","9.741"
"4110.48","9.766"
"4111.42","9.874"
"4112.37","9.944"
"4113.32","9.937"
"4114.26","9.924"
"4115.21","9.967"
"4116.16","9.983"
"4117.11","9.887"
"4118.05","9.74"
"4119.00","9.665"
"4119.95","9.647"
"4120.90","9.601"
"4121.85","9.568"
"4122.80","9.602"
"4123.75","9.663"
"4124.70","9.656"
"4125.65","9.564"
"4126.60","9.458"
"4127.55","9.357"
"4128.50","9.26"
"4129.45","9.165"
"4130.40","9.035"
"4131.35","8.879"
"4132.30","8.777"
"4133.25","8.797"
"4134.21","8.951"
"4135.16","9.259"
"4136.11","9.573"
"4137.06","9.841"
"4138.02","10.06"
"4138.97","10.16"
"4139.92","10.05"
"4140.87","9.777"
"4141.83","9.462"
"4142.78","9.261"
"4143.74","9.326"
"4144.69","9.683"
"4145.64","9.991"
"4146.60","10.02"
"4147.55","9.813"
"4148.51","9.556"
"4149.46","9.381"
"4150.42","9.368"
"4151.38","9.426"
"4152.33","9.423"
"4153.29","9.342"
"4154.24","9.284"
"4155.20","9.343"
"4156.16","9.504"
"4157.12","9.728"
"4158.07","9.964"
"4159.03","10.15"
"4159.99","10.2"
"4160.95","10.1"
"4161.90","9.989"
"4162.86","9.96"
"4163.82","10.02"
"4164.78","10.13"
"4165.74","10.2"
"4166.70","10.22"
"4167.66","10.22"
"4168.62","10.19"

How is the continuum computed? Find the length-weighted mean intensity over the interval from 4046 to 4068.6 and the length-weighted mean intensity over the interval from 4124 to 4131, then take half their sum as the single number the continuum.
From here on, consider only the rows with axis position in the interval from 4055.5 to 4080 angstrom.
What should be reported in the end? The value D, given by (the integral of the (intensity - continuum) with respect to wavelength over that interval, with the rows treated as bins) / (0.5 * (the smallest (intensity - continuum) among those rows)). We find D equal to 21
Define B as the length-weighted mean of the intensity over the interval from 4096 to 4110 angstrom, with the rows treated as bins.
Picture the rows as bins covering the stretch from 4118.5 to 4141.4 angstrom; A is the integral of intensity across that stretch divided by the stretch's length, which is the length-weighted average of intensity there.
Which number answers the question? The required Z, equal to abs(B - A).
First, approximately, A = 9.5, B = 9.05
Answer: 0.42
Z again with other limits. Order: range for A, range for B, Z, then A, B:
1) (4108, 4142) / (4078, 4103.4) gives 0.31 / 9.6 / 9.29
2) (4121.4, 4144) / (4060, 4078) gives 0.75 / 9.4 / 8.69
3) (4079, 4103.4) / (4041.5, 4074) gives 0.45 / 9.3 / 8.87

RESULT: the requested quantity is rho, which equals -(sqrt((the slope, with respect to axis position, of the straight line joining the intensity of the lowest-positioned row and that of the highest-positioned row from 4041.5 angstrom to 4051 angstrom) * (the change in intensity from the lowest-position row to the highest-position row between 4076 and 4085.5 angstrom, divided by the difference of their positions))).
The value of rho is -0.077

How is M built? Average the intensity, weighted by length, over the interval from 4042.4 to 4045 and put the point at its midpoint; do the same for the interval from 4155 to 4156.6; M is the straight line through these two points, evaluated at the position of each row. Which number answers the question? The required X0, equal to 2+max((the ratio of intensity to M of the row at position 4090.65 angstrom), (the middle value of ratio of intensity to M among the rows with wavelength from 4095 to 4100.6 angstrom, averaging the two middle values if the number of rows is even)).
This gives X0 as 3.11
